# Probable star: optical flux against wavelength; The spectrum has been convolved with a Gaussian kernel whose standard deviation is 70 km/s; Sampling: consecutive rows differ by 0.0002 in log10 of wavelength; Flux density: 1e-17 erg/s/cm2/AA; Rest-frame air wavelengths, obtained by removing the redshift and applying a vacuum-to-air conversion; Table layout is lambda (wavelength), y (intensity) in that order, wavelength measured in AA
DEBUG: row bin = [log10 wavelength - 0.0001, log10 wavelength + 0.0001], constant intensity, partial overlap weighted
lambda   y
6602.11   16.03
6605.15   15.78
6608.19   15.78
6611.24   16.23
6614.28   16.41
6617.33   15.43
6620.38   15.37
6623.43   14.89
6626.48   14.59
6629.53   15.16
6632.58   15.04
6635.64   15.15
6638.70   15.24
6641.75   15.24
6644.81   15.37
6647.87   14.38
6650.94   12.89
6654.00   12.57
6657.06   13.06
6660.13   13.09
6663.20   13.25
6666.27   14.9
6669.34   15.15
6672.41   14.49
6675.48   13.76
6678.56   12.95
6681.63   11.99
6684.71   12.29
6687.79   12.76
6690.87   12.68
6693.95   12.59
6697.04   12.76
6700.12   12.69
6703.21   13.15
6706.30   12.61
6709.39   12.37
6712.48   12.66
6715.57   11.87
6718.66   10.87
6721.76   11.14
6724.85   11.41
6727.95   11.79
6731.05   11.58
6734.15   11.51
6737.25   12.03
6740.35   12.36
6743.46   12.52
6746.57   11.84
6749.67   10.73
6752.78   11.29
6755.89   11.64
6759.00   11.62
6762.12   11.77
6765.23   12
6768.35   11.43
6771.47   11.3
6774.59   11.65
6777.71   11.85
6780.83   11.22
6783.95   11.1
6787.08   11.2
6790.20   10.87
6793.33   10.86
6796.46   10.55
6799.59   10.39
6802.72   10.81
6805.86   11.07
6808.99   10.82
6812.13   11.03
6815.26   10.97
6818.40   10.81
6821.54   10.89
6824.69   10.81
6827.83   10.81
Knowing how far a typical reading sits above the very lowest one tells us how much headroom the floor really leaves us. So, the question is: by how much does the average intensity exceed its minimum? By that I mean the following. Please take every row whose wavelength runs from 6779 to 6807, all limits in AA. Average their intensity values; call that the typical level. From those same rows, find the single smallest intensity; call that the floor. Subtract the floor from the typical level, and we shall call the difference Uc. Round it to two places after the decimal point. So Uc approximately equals 0.51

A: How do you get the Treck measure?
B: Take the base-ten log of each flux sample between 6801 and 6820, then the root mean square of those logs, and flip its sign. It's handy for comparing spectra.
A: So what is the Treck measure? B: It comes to -1.04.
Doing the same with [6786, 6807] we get -1.03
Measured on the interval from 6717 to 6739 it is -1.06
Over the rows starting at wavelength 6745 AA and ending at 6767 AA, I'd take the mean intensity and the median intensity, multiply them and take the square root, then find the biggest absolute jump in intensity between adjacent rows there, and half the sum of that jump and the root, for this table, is 6.35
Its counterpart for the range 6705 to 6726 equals 6.43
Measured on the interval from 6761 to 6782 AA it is 6.13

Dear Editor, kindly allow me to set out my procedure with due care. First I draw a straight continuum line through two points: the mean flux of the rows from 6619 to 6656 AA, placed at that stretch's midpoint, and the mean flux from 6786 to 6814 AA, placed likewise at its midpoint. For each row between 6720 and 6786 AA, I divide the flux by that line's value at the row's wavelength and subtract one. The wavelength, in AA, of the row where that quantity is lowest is 6721.76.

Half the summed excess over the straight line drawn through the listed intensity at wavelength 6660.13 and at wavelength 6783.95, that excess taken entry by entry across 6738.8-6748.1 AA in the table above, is 0.7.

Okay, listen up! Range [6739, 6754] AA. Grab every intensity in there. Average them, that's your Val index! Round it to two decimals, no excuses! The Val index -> 11.75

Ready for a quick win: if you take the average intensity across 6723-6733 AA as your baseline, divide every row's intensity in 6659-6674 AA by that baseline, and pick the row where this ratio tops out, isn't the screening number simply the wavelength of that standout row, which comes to 6669.34 AA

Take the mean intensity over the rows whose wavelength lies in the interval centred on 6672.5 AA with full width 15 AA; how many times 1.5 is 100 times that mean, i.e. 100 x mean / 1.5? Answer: 950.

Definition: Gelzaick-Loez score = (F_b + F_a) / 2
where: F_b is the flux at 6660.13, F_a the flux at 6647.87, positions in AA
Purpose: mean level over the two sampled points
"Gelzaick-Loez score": 13.7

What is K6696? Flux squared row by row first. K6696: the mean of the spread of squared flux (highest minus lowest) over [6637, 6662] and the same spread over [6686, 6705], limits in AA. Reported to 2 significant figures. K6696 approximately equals 46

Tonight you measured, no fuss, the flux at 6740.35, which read 12.36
